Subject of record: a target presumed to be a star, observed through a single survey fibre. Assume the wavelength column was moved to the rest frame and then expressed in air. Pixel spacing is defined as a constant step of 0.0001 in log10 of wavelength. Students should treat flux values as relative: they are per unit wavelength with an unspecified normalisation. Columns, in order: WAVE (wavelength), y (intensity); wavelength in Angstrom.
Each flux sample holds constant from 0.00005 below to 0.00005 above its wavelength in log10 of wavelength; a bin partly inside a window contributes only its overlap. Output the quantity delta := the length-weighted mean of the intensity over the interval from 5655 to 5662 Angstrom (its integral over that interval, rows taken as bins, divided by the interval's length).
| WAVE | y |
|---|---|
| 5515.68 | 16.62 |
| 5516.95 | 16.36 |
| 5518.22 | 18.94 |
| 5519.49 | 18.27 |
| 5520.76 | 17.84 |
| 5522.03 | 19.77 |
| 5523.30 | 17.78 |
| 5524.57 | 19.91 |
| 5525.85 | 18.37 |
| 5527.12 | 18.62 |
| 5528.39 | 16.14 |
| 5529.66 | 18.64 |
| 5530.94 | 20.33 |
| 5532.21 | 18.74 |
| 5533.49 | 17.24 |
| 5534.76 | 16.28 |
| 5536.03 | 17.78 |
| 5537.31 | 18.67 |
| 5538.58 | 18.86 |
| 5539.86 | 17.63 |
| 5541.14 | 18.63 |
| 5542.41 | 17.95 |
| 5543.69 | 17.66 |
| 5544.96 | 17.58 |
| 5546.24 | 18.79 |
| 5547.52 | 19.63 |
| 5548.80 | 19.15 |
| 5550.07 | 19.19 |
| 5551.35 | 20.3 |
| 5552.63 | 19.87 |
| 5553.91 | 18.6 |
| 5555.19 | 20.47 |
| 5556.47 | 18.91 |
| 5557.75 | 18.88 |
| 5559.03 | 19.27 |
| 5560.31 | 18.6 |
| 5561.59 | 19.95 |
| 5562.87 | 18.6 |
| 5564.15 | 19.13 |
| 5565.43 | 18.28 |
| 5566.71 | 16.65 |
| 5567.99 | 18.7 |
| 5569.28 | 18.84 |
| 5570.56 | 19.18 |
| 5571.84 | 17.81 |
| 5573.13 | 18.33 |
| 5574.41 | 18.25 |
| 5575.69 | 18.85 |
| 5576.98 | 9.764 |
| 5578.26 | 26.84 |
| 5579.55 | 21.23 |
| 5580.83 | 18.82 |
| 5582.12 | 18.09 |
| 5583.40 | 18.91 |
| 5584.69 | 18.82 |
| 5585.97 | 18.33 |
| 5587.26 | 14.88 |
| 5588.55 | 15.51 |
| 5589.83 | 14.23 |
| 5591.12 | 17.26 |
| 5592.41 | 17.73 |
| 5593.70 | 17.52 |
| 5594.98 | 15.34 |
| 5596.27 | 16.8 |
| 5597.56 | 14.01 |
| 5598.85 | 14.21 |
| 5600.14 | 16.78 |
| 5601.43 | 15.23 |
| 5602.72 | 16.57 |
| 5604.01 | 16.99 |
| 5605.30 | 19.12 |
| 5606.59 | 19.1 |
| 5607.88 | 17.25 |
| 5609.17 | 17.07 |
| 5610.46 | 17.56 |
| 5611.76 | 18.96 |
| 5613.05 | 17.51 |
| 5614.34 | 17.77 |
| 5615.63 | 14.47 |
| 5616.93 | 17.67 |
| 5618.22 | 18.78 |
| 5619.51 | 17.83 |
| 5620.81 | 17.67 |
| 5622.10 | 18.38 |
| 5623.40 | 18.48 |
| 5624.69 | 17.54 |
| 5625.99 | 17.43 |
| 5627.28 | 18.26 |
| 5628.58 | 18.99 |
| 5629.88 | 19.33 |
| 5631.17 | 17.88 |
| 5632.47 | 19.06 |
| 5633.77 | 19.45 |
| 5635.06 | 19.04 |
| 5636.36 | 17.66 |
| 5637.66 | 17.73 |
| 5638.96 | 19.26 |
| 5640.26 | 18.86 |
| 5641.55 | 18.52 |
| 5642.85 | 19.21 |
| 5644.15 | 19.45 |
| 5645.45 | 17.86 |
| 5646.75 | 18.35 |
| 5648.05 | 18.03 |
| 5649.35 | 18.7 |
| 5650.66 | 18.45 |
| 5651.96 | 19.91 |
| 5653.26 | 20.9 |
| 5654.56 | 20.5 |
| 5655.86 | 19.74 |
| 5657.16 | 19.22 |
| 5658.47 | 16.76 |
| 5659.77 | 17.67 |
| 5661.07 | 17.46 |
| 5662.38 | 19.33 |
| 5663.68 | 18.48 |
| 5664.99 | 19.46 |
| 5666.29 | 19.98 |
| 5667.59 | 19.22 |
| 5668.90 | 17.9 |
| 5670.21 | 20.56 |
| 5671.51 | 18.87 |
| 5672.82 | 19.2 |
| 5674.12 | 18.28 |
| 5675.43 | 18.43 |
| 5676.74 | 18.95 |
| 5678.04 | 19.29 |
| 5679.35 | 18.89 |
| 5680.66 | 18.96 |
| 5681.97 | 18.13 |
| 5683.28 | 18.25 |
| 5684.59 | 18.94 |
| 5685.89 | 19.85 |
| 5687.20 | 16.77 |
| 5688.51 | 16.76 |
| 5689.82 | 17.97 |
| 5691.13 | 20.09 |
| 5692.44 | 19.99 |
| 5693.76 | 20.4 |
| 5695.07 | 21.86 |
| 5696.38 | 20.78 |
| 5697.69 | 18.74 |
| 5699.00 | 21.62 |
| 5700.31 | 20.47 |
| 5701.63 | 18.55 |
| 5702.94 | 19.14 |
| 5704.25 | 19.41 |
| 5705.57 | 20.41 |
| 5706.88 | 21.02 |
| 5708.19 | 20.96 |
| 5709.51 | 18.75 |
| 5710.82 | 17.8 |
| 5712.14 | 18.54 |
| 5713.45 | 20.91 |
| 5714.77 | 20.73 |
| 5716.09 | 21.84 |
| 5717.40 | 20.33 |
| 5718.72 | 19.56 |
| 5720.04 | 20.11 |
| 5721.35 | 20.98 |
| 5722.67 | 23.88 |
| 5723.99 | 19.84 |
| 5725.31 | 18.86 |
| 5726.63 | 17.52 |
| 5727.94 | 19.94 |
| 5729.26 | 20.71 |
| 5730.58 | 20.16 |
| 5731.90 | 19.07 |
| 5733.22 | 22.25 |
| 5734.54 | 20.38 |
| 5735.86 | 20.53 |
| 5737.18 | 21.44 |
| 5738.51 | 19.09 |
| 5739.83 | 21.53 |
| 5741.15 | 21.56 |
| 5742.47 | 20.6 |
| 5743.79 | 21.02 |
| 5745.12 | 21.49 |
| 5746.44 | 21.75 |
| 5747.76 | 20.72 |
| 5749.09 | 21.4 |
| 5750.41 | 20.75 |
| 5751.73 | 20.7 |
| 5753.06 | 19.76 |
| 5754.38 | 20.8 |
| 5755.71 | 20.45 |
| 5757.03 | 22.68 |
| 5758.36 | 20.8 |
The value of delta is 18.3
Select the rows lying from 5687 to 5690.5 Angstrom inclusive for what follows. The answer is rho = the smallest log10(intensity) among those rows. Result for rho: 1.22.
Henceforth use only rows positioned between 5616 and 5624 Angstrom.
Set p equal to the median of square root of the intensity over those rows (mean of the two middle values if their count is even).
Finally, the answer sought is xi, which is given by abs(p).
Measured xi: 4.25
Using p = 4.25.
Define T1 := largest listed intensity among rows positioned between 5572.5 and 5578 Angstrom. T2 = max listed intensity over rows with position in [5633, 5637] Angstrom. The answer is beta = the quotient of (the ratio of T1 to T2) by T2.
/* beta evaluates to 0.050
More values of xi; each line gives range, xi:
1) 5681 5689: 4.26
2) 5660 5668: 4.39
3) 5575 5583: 4.34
